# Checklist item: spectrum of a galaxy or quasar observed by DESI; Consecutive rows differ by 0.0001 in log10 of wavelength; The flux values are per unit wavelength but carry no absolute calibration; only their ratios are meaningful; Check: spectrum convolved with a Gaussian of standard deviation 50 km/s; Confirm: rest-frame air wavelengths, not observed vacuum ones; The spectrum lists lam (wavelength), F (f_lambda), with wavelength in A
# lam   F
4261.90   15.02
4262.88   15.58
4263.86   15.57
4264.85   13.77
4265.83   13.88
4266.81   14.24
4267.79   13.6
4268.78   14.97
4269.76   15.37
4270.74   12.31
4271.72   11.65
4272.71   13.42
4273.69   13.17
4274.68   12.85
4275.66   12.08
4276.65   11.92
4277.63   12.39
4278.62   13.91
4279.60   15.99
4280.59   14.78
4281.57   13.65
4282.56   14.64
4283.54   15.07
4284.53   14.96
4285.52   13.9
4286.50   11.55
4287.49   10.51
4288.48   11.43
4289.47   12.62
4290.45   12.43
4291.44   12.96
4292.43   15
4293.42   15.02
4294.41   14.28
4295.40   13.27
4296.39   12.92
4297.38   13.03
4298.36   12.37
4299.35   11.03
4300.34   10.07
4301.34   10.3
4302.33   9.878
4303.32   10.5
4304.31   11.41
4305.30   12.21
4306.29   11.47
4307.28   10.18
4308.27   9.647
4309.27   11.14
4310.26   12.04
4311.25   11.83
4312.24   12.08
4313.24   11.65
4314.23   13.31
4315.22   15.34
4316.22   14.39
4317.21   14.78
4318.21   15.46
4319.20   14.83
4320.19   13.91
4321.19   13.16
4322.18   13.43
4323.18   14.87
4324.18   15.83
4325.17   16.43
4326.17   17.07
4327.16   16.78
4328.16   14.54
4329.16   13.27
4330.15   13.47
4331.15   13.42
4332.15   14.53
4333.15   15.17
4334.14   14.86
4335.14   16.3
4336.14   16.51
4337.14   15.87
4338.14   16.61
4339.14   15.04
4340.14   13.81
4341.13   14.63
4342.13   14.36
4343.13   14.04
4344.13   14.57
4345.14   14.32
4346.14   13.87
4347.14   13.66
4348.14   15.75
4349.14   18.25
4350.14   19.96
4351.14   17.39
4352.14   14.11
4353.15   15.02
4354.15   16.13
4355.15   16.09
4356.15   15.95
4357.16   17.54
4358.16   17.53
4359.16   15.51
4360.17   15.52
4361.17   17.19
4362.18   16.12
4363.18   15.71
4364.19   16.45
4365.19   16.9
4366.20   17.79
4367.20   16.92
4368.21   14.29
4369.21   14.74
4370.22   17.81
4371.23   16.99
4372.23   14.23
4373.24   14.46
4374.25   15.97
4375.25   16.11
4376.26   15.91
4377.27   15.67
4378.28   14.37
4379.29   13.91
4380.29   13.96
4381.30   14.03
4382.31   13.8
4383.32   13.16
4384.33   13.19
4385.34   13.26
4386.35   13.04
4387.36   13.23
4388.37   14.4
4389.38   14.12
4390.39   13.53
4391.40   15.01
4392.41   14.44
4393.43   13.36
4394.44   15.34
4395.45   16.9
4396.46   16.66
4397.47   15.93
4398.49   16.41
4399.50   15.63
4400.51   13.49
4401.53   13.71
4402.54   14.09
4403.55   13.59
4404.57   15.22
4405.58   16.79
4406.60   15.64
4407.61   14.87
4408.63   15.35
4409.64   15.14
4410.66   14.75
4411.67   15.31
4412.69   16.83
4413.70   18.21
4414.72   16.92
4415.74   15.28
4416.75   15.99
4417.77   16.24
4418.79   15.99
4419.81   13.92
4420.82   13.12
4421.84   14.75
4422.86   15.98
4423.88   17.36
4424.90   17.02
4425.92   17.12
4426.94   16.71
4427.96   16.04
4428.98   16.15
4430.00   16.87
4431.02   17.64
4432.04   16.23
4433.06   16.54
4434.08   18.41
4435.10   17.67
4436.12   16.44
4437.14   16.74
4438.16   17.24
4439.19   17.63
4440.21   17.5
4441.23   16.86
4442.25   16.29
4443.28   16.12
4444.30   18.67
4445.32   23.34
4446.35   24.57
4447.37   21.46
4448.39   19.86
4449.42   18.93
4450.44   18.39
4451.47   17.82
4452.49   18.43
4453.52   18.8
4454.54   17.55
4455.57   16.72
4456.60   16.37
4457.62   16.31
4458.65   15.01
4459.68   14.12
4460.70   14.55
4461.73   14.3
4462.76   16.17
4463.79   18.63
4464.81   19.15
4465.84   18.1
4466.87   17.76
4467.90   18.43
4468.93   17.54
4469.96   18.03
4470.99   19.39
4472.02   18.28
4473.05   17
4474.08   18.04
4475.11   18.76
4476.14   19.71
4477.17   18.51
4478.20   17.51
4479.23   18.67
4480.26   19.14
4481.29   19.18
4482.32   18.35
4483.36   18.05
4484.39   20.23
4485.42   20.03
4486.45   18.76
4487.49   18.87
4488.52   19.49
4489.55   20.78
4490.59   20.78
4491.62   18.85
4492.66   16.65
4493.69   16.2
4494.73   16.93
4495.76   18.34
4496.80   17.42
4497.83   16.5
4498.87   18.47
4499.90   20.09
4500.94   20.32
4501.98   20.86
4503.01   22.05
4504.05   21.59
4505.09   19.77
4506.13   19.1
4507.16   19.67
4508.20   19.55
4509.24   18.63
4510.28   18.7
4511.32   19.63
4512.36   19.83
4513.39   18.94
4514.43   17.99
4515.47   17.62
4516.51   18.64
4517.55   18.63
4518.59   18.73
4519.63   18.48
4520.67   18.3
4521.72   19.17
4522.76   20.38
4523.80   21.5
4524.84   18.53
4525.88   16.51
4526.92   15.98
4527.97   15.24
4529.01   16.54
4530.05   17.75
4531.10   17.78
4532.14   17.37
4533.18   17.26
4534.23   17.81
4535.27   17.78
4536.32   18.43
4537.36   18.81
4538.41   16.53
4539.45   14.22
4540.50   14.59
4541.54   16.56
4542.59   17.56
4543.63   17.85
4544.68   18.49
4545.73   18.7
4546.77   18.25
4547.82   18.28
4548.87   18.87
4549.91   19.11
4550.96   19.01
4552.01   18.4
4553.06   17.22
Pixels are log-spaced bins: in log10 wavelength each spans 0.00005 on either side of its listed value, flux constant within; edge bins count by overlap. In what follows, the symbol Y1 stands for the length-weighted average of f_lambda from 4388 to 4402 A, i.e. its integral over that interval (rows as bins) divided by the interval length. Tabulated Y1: 14.9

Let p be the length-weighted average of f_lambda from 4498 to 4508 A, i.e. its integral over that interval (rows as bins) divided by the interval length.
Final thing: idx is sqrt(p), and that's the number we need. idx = 4.48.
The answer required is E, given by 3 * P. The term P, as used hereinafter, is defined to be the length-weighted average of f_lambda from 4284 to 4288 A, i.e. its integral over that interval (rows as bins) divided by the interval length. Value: 38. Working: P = 13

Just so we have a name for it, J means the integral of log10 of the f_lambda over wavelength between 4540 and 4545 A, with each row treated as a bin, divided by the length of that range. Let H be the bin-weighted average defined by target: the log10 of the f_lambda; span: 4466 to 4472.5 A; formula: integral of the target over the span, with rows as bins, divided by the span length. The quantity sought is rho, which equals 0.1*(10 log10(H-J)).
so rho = -1.52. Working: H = 1.26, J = 1.23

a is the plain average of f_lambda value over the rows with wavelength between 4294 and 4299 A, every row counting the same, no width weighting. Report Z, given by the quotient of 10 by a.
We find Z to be 0.76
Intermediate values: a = 13.2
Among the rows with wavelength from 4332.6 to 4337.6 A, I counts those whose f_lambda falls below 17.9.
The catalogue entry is 5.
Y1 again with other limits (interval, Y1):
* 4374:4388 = 14.2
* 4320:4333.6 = 14.7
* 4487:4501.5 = 18.6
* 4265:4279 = 13.3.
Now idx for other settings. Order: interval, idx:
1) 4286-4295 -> 3.59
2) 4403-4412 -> 3.90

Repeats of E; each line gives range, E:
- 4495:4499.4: 53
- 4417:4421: 45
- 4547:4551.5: 56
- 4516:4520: 56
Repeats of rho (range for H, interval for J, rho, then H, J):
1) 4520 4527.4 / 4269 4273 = -0.83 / 1.27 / 1.12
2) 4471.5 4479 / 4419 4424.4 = -1.07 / 1.26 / 1.18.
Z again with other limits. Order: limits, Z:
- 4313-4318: 0.72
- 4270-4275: 0.79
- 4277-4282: 0.71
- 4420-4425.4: 0.64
